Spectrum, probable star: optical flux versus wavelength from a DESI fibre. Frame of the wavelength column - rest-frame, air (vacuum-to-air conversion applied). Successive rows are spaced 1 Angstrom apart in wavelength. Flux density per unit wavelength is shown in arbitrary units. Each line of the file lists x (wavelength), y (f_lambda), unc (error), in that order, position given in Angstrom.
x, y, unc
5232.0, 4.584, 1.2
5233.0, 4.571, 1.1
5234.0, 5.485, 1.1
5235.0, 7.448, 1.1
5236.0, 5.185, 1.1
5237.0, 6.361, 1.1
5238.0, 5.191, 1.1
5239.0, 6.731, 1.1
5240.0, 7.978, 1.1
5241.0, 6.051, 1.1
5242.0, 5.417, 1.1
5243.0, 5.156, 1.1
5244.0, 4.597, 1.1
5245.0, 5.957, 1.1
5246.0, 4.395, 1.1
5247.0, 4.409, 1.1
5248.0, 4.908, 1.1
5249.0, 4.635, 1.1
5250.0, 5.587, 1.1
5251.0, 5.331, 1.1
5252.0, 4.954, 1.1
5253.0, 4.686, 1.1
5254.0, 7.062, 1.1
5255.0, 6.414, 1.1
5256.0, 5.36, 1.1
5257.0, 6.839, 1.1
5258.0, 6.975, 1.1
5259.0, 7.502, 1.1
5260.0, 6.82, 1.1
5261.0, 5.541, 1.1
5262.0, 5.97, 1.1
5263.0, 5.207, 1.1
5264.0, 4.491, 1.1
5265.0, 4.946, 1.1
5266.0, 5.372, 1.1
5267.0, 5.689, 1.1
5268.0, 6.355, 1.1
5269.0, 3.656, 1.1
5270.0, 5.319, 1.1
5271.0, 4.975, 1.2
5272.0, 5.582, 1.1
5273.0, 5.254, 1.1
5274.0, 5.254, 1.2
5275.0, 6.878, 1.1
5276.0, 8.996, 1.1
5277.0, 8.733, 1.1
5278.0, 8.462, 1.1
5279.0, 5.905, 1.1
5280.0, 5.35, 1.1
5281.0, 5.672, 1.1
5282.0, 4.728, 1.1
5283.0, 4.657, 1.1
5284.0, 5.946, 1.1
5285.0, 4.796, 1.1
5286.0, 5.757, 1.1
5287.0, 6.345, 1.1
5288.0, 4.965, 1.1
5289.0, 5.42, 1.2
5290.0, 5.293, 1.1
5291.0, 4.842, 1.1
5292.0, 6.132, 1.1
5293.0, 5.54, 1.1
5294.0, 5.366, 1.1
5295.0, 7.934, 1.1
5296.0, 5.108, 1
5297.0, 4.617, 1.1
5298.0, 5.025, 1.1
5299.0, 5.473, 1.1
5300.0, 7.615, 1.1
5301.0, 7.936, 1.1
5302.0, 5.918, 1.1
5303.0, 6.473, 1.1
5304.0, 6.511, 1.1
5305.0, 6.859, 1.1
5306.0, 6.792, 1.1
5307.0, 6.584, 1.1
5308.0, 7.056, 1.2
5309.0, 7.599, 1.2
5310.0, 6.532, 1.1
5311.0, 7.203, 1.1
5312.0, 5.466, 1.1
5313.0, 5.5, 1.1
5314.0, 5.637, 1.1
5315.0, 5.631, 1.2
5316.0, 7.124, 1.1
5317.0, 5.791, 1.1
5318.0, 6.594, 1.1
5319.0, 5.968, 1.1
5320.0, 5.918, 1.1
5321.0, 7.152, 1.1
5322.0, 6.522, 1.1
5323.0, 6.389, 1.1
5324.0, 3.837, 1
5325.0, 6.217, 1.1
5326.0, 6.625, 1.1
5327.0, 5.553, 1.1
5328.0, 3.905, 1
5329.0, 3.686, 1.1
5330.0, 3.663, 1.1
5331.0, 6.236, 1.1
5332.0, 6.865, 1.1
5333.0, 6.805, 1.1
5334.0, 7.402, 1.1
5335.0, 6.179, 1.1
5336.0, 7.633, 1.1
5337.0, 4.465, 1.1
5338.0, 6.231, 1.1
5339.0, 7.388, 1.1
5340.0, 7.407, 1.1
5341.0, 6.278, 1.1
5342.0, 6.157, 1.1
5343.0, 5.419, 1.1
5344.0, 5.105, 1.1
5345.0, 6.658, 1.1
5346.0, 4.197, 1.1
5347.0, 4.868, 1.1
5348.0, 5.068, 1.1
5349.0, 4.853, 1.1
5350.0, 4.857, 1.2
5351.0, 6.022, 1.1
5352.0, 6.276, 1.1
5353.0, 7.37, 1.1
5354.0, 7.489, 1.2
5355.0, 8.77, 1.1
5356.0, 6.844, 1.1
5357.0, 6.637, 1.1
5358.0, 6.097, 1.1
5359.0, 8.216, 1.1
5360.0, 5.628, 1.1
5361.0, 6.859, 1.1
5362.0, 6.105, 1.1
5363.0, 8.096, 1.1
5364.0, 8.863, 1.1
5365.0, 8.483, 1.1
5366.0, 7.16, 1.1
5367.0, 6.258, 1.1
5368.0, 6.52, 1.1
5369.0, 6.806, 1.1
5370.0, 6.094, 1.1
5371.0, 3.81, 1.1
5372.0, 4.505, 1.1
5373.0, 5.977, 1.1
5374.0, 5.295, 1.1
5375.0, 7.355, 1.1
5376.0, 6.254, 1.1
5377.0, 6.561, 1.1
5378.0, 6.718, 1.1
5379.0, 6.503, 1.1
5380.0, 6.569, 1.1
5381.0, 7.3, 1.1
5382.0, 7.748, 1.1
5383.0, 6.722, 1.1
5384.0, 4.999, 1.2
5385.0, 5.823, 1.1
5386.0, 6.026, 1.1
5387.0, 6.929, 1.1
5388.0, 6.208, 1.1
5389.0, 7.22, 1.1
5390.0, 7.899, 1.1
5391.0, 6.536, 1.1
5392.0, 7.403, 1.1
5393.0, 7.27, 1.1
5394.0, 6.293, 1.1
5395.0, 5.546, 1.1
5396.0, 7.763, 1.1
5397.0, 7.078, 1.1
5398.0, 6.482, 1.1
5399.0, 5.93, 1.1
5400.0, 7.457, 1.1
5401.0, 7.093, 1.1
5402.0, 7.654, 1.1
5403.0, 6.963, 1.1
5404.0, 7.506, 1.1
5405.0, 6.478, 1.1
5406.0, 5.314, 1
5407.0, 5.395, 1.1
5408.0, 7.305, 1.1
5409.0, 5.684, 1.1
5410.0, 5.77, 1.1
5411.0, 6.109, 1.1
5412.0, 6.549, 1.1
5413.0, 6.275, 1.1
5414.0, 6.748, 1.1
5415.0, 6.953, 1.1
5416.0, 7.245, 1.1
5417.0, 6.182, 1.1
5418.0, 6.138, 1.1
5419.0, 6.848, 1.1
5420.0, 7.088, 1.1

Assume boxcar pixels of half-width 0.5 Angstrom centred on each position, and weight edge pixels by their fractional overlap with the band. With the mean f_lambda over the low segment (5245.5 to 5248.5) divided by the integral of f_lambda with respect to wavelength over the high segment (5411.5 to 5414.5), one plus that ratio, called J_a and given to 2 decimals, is 1.23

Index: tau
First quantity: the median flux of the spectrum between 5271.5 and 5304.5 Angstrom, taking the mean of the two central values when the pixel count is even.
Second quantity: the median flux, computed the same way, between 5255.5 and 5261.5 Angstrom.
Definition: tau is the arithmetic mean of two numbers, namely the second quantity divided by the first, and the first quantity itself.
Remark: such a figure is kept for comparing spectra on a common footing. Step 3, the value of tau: 3.40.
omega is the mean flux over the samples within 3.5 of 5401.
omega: 7.0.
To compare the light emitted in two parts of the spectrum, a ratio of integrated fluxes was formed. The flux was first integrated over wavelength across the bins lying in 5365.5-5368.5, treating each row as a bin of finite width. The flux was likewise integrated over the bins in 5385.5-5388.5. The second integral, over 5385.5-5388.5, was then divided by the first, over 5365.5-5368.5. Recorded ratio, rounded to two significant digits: 0.96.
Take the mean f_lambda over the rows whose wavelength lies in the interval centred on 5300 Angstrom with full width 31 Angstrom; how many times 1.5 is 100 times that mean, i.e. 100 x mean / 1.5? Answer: 404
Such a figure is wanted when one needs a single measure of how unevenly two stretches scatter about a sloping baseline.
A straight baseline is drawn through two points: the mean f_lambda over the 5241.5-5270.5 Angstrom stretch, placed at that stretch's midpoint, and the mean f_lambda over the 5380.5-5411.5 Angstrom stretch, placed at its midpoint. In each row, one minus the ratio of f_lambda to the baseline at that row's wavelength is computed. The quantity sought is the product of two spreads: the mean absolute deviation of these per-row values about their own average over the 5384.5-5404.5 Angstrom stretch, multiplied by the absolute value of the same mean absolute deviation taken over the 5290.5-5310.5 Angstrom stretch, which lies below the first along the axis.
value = 0.012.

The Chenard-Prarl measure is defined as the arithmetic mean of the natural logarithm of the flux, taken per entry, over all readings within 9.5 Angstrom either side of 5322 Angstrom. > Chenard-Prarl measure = 1.72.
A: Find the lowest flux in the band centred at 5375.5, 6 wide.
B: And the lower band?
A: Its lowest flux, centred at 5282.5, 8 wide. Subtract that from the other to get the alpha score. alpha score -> 0.6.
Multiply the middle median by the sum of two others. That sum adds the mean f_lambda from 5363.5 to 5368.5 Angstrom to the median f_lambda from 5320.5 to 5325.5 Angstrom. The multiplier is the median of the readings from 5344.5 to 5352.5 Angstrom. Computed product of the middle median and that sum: 69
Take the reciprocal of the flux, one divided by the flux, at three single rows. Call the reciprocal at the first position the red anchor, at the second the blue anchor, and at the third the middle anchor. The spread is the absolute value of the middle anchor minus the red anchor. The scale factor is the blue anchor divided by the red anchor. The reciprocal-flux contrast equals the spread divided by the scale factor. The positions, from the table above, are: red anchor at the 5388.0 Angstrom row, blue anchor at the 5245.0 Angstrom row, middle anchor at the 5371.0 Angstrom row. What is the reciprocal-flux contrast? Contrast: 0.097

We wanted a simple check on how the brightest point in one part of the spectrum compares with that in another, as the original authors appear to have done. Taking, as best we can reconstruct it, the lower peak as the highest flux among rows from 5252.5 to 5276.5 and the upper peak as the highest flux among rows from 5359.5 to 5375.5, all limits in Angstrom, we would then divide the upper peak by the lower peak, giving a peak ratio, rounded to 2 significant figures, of 0.99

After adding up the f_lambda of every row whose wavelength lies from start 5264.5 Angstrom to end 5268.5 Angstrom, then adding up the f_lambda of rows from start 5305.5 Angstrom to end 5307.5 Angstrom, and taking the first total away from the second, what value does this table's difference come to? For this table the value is -9.0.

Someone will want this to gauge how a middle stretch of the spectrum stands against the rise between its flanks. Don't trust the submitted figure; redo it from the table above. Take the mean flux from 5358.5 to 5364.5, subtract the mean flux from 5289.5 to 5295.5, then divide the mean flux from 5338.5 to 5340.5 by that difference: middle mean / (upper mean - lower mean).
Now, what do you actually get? 5.1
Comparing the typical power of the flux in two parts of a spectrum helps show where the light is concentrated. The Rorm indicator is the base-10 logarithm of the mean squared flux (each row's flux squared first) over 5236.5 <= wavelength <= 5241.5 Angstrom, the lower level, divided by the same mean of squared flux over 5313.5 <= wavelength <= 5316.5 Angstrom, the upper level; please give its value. 0.05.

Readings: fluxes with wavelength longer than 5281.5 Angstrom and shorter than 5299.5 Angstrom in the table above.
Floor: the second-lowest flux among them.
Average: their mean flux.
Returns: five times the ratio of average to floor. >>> 5.84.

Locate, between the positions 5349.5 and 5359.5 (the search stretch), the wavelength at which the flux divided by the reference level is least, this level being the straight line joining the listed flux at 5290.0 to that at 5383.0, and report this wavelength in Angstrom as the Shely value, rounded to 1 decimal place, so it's 5350.0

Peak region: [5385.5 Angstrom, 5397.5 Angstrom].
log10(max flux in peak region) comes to 0.90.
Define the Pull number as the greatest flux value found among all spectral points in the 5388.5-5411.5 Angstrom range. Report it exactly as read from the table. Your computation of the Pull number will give 7.899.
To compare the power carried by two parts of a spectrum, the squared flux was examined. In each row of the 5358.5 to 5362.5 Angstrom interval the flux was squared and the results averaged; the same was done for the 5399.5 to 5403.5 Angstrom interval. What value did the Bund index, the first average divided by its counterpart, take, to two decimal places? 0.86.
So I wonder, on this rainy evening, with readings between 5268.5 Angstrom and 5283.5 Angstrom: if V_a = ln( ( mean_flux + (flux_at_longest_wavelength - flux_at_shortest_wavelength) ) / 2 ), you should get 1.25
